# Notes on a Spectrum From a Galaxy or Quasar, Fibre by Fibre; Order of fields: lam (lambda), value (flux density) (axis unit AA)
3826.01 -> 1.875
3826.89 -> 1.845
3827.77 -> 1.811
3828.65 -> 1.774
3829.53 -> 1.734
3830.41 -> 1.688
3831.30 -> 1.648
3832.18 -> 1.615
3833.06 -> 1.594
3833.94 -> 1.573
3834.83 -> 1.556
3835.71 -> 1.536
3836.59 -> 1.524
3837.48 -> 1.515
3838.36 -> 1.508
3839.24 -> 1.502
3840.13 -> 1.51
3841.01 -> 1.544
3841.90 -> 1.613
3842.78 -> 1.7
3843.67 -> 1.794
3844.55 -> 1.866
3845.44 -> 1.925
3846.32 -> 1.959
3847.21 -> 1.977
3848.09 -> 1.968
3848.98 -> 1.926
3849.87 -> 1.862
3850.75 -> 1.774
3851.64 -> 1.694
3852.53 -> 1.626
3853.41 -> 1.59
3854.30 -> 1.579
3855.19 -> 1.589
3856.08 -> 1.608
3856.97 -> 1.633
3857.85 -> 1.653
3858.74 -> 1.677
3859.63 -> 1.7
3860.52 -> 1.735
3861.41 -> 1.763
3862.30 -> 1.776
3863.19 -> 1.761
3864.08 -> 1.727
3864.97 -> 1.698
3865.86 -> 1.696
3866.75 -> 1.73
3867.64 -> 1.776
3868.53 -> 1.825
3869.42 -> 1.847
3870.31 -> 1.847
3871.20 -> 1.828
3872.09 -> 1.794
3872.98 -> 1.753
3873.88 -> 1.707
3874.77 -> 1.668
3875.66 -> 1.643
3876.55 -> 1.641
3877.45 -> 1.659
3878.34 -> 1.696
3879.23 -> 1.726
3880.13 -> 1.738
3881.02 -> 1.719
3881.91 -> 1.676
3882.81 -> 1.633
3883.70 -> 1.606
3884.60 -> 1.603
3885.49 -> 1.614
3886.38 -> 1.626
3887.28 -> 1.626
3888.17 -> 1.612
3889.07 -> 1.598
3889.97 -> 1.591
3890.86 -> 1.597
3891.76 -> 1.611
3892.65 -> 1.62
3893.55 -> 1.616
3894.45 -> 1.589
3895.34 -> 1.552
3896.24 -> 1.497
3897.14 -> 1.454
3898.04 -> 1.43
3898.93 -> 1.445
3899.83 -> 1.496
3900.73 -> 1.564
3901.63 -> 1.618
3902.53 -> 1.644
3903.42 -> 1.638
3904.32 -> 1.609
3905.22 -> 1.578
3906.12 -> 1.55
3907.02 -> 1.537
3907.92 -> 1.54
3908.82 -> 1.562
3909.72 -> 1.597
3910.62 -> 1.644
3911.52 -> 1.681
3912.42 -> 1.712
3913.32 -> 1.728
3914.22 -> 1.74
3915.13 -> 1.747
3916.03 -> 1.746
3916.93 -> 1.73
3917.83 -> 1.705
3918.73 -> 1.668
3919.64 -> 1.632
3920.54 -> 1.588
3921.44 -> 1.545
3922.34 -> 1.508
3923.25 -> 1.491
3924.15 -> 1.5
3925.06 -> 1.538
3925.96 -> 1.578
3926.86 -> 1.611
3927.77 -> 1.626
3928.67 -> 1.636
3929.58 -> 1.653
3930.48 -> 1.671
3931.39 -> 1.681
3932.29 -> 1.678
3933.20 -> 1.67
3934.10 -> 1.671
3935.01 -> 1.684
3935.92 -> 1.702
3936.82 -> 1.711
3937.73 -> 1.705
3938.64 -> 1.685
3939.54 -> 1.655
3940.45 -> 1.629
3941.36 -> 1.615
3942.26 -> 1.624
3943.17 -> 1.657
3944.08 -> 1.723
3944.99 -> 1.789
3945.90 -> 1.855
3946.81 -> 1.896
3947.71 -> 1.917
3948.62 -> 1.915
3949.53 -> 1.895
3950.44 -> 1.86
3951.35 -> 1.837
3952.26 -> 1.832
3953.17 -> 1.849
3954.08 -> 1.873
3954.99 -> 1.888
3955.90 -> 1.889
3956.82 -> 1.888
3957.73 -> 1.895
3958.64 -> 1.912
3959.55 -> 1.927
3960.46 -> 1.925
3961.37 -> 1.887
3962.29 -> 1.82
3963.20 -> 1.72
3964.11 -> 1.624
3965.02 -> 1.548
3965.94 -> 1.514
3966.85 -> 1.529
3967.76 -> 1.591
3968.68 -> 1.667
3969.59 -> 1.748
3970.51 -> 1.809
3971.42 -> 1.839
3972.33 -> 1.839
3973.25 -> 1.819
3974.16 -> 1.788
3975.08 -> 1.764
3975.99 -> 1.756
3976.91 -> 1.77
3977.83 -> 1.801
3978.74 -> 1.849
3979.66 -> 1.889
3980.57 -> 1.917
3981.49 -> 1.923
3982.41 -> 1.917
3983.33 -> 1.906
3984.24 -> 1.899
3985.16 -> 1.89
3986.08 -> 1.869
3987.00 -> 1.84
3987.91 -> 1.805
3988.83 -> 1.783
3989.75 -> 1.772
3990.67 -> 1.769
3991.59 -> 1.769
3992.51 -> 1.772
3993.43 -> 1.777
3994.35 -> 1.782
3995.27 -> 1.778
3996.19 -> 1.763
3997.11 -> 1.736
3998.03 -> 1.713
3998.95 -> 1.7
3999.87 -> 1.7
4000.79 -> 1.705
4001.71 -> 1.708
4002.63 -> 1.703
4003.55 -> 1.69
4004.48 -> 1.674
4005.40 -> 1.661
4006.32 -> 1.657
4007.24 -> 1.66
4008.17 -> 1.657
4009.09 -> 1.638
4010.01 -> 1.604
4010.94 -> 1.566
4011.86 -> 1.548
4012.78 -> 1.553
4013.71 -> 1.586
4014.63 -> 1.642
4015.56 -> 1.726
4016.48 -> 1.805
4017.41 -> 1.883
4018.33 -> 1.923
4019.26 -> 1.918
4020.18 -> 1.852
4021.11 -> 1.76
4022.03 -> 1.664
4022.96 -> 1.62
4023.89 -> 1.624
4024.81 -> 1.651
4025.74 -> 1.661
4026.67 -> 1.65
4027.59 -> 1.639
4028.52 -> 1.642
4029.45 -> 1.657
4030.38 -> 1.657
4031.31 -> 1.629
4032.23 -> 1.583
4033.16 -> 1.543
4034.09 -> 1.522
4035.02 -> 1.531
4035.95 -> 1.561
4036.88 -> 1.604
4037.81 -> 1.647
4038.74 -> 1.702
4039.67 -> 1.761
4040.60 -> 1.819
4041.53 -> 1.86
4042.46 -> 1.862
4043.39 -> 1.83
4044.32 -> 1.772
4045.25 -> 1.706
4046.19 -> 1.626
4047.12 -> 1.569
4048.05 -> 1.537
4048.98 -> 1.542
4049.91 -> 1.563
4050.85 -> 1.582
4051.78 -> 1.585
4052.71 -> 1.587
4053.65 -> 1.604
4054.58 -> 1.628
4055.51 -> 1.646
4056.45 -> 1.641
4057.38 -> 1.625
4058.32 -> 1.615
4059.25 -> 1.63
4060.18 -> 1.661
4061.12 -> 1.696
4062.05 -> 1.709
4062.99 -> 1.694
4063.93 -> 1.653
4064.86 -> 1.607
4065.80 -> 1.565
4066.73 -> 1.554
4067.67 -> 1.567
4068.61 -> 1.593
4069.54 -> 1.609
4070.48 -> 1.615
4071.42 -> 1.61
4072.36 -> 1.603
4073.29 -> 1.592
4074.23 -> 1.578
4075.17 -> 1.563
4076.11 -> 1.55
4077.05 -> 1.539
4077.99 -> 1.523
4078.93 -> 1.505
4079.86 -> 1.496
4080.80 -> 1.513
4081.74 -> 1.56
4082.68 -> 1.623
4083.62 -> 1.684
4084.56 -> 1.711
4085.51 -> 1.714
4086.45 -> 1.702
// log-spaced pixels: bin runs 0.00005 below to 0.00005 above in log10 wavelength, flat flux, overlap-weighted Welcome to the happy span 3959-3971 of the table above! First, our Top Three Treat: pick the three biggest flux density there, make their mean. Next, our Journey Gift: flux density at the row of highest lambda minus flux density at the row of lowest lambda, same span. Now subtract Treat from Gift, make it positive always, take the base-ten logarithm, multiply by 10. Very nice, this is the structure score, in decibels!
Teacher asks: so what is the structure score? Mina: 3.1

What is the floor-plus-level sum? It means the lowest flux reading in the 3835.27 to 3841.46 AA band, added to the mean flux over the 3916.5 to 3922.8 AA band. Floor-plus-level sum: 3.13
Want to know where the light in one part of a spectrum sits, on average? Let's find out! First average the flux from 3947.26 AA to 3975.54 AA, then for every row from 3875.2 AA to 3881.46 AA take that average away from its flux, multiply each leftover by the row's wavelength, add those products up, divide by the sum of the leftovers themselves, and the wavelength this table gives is 3877.8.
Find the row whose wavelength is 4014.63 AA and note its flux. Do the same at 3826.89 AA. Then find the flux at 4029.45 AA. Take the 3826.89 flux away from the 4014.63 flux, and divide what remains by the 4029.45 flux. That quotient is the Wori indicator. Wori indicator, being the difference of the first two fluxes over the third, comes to -0.12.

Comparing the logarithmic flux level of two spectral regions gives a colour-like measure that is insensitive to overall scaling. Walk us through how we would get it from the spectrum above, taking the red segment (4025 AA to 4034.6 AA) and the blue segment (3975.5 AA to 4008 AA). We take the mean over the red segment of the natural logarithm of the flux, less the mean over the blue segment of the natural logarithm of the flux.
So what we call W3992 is -0.09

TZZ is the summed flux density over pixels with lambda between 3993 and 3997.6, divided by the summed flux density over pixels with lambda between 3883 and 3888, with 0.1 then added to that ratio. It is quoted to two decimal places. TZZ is 1.19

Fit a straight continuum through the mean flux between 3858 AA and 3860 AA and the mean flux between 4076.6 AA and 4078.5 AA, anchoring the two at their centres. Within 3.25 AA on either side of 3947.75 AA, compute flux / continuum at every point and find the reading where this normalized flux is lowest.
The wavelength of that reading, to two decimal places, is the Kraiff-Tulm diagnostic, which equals 3944.99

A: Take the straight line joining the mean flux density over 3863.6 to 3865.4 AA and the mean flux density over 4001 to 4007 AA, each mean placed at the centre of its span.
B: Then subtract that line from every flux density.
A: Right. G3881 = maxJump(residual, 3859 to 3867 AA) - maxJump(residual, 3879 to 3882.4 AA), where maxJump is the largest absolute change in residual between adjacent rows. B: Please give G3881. -0.0076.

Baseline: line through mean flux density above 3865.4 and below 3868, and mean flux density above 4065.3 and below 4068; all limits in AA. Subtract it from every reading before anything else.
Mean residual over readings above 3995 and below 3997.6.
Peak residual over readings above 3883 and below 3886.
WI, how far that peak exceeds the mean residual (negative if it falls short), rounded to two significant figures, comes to -0.24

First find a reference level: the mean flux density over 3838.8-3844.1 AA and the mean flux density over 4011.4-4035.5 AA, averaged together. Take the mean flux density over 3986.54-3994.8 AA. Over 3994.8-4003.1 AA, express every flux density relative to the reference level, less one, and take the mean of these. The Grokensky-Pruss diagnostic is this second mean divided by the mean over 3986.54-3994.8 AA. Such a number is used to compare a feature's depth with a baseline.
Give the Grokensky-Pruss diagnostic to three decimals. 0.028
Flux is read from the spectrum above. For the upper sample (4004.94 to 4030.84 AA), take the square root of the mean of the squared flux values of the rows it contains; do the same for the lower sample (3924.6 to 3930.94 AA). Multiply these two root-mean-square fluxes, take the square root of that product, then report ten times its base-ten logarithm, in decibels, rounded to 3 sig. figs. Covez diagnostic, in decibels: 2.18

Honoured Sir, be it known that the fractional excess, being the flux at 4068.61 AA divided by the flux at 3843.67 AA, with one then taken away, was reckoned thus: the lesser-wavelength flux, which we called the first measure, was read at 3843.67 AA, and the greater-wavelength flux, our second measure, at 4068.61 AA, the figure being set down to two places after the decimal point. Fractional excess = -0.11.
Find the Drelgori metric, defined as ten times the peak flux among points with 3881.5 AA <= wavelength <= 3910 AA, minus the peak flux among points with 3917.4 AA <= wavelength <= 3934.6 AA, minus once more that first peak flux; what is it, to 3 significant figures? 13.4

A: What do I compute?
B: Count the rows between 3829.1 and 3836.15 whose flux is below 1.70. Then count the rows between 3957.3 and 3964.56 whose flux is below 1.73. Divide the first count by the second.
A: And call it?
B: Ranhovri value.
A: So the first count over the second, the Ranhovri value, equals 3.50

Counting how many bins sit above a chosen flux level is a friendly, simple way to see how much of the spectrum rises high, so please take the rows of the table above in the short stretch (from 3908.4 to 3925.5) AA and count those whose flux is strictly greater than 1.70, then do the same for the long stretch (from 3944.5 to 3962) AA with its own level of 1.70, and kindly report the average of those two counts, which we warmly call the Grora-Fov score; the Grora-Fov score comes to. 13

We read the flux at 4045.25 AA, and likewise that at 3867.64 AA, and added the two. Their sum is 3.48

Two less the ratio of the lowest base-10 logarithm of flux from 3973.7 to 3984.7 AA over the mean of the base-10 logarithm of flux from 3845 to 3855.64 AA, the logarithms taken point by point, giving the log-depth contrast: 1.03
